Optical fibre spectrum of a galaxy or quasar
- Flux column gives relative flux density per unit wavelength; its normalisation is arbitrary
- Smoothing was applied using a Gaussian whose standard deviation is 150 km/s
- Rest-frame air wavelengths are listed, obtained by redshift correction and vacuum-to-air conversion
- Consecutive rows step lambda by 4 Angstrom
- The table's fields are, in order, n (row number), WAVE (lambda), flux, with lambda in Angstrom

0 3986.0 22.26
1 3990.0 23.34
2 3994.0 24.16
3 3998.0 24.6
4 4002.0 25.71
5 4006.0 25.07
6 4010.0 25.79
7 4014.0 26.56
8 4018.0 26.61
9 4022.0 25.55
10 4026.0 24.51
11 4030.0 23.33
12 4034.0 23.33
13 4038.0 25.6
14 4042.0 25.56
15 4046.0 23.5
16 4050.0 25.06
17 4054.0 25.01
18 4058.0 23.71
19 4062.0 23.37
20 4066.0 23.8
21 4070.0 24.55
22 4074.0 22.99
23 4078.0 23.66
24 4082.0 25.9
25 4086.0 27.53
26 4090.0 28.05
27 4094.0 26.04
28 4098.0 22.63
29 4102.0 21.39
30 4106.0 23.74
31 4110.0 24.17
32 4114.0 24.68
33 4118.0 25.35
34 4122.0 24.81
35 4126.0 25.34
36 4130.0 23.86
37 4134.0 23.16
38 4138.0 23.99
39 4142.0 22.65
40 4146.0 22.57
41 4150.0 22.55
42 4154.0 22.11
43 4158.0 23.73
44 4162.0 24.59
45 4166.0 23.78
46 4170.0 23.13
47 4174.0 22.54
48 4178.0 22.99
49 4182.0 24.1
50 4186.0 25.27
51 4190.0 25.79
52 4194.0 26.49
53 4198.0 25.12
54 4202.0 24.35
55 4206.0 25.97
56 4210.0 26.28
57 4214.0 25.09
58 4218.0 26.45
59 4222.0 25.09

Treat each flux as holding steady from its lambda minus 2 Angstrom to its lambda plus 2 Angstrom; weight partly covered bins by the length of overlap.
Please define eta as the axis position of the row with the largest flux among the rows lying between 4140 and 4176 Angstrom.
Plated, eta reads 4162.0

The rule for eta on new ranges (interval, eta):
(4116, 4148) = 4118.0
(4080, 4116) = 4090.0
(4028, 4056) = 4038.0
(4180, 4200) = 4194.0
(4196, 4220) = 4218.0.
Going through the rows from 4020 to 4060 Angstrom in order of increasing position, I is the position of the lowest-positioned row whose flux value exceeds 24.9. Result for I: 4022.0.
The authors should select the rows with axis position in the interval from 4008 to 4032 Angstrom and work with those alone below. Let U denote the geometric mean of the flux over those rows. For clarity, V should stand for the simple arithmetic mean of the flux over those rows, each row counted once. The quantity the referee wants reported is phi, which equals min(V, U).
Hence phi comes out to 25.4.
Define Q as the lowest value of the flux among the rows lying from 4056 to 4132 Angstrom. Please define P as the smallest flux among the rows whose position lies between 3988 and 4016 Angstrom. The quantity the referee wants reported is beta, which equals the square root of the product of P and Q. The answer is 22.3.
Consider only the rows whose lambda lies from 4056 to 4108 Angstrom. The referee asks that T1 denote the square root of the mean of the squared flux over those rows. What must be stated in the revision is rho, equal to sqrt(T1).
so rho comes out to 4.95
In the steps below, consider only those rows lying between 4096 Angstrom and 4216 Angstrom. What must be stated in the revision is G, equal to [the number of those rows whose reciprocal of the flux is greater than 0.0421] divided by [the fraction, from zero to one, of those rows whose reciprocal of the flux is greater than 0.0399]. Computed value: 17.1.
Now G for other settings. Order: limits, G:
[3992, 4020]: 0.0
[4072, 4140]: 9.3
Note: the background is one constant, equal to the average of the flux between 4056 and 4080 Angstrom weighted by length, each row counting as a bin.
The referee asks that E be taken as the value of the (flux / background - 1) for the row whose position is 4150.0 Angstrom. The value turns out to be -0.05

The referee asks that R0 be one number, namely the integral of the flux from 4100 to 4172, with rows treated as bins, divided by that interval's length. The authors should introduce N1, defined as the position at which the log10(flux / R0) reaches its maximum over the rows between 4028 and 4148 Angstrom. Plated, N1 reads 4090.0 Angstrom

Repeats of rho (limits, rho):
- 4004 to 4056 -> 5.01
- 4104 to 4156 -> 4.88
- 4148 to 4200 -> 4.90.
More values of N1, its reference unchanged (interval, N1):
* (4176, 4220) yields 4194.0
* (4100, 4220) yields 4194.0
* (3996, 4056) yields 4018.0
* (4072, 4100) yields 4090.0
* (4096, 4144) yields 4118.0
